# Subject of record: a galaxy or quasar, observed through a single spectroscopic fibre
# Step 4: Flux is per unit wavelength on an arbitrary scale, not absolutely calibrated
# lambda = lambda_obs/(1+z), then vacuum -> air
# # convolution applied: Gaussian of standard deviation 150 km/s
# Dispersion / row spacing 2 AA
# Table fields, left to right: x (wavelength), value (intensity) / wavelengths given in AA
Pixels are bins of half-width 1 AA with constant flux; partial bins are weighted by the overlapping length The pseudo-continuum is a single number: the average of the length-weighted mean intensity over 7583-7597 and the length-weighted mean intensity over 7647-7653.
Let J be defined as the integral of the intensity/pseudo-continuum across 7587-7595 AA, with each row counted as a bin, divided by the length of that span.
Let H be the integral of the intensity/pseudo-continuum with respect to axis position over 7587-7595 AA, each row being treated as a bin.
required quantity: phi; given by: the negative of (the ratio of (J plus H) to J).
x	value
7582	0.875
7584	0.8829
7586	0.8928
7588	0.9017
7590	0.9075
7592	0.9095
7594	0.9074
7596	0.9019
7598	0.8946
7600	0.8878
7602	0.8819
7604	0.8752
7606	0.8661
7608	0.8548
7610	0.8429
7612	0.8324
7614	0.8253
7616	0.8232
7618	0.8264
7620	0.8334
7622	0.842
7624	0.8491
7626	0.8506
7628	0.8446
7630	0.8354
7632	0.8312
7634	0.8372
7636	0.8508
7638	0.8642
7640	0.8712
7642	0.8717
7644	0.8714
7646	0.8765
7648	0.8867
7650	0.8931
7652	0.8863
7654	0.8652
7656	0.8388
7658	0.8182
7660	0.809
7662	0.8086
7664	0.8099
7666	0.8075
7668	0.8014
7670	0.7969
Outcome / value -9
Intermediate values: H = 8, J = 1.01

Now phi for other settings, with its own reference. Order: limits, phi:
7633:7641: -9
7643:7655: -13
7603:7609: -7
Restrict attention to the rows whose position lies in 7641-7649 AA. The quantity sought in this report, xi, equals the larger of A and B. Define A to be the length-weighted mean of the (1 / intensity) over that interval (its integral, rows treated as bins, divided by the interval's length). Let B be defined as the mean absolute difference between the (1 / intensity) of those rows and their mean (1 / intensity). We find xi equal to 1.14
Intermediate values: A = 1.14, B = 0.007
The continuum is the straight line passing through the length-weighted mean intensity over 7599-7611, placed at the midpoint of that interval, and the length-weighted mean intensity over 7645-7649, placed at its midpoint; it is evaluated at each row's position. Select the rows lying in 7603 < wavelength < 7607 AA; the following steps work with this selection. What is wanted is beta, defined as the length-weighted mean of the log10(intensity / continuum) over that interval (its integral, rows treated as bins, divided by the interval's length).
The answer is 0.001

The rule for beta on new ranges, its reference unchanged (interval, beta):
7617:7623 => -0.020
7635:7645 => -0.007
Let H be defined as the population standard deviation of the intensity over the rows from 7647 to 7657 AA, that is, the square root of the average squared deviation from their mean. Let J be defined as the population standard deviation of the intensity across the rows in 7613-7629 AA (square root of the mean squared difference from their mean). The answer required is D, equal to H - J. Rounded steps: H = 0.0200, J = 0.010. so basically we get 0.010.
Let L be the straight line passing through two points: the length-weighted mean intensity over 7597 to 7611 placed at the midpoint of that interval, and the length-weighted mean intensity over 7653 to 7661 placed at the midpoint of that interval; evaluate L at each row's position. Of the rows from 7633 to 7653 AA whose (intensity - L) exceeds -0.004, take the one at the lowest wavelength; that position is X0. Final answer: 7636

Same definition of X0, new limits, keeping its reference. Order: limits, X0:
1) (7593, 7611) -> 7594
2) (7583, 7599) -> 7584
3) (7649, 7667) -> 7650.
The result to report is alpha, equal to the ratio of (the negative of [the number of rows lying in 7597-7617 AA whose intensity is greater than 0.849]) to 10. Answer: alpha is -0.6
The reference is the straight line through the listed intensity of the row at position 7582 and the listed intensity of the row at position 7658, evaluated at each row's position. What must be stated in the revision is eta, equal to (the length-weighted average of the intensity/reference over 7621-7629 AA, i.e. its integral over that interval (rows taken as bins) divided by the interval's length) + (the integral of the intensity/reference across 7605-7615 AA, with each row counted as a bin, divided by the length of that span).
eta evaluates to 1.99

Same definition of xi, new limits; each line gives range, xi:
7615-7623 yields 1.20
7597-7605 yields 1.13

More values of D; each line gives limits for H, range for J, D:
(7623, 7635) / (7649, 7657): -0.014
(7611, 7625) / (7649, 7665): -0.025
